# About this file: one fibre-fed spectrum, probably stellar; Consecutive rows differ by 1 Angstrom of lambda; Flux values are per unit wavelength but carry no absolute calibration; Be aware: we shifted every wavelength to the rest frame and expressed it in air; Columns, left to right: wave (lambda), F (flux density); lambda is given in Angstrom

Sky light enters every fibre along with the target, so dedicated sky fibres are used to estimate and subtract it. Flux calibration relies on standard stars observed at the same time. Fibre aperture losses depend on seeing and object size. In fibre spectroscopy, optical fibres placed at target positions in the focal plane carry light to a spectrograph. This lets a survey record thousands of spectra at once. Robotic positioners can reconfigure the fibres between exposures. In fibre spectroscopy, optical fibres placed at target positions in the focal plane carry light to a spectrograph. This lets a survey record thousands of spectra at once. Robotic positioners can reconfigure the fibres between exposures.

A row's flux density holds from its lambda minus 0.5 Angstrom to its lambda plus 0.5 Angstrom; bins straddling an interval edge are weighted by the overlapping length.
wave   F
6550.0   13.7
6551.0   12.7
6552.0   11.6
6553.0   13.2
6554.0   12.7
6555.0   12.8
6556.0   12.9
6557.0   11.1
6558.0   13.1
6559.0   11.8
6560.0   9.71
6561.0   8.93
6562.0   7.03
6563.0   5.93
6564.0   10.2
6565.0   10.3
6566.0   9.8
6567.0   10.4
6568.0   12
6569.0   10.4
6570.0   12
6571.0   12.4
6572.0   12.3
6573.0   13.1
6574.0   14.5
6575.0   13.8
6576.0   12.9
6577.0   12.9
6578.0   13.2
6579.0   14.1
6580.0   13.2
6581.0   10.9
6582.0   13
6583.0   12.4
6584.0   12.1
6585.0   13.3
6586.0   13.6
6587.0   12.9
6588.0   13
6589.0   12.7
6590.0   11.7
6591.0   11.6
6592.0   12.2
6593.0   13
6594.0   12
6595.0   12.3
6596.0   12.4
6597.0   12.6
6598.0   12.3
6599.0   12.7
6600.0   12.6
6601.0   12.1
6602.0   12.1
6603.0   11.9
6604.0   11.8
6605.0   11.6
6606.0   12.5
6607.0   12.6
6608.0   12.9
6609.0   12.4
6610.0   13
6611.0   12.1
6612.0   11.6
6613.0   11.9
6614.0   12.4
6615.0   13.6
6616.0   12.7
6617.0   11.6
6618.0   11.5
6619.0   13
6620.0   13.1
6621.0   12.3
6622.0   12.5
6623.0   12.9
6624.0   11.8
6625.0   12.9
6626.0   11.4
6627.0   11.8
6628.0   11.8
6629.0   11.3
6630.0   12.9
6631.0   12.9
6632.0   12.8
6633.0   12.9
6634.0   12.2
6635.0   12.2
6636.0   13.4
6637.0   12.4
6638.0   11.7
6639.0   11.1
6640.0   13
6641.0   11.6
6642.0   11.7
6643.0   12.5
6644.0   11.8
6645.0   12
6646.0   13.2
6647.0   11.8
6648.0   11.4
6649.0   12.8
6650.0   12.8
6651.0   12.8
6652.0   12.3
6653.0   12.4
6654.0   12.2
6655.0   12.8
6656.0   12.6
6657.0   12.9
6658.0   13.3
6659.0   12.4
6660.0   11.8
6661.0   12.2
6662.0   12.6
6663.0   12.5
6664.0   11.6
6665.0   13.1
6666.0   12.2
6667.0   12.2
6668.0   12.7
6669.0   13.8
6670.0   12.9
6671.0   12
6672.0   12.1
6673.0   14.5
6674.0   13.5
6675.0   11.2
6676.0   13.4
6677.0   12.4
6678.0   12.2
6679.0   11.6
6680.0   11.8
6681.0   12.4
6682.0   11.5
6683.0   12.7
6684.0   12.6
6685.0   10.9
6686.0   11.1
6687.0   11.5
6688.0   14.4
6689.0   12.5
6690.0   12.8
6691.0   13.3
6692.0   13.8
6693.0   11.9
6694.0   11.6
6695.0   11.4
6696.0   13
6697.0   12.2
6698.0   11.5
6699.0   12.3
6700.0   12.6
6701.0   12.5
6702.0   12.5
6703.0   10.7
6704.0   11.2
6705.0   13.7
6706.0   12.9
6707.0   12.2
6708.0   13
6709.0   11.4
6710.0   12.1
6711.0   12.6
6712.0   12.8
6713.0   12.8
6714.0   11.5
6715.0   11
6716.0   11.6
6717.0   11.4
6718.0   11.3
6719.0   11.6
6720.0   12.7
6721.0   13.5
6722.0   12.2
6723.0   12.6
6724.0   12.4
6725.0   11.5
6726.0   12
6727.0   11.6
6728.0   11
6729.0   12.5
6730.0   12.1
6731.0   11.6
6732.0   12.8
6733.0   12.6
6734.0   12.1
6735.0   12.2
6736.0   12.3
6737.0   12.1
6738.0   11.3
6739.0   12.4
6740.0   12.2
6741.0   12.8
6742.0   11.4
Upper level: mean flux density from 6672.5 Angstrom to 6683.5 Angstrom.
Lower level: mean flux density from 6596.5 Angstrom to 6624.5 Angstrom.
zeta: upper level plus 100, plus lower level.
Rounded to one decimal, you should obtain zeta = 124.8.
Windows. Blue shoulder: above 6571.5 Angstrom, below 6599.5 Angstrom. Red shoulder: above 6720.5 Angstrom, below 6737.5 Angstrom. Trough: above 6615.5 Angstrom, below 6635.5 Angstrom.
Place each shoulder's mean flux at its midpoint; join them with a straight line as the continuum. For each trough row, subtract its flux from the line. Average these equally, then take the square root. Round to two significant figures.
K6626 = 0.51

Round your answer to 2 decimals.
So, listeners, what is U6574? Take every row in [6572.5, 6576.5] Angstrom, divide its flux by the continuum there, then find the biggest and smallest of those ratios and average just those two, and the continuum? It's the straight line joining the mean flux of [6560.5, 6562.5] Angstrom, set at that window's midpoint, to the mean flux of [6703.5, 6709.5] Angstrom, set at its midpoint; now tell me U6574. 1.63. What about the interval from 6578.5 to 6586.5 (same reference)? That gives 1.46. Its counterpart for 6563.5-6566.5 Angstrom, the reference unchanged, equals 1.24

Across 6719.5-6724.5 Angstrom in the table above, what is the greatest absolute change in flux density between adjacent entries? 1.3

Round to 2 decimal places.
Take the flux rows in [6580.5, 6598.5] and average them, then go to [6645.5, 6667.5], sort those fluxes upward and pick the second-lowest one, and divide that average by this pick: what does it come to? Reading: 1.07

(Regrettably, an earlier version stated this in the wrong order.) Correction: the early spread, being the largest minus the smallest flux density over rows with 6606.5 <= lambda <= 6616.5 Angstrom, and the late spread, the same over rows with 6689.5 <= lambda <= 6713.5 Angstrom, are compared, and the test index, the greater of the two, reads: 3.1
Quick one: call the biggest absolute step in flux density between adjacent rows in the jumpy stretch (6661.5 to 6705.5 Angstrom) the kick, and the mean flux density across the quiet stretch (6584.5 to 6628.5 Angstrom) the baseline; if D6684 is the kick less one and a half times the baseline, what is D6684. -15.7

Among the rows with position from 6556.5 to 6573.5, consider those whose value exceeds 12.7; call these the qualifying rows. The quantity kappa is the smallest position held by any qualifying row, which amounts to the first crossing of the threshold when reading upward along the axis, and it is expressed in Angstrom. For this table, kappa 6558.0 Angstrom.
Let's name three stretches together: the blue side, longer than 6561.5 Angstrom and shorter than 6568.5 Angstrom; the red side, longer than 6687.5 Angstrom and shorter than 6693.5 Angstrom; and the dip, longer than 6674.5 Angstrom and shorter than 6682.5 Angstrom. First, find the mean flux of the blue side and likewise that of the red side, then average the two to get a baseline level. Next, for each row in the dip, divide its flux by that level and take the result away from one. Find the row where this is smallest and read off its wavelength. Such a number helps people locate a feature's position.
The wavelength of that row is 6676.0 Angstrom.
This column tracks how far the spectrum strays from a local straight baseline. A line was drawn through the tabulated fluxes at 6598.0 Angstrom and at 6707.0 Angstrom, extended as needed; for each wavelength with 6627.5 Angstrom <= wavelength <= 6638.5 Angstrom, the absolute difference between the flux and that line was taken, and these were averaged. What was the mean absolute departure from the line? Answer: 0.53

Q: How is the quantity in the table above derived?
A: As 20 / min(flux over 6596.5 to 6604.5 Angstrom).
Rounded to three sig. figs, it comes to 1.69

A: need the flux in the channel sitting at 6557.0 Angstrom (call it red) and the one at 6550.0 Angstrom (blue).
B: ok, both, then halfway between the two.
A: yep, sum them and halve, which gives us 12.4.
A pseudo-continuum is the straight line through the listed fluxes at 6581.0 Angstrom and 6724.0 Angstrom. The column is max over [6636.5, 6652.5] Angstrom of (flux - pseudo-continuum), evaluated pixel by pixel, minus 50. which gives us -48.4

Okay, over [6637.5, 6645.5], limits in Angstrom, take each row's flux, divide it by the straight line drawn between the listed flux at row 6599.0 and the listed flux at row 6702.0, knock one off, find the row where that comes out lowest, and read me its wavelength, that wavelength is 6639.0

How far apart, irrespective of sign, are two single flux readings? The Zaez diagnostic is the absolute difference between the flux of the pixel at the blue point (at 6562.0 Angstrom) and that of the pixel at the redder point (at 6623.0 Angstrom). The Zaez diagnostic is 5.9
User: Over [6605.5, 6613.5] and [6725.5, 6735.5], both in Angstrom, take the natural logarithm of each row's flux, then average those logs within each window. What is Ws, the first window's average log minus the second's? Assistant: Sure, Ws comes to 0.03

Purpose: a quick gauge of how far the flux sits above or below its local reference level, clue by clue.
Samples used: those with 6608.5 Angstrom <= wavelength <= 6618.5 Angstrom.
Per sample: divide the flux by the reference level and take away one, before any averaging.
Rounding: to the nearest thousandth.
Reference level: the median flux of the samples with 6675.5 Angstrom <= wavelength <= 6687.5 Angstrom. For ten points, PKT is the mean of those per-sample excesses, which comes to 0.023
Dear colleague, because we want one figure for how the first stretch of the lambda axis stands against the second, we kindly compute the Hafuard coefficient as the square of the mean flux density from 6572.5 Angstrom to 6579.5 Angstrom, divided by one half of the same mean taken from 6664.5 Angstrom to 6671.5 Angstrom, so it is 28.7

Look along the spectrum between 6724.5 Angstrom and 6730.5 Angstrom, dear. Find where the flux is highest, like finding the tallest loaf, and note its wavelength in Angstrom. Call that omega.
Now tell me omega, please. 6729.0 Angstrom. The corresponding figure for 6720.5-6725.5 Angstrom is 6721.0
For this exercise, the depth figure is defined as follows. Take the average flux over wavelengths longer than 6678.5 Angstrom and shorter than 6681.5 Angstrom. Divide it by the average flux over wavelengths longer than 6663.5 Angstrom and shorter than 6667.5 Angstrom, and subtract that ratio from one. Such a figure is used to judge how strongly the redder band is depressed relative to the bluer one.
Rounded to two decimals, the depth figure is 0.03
